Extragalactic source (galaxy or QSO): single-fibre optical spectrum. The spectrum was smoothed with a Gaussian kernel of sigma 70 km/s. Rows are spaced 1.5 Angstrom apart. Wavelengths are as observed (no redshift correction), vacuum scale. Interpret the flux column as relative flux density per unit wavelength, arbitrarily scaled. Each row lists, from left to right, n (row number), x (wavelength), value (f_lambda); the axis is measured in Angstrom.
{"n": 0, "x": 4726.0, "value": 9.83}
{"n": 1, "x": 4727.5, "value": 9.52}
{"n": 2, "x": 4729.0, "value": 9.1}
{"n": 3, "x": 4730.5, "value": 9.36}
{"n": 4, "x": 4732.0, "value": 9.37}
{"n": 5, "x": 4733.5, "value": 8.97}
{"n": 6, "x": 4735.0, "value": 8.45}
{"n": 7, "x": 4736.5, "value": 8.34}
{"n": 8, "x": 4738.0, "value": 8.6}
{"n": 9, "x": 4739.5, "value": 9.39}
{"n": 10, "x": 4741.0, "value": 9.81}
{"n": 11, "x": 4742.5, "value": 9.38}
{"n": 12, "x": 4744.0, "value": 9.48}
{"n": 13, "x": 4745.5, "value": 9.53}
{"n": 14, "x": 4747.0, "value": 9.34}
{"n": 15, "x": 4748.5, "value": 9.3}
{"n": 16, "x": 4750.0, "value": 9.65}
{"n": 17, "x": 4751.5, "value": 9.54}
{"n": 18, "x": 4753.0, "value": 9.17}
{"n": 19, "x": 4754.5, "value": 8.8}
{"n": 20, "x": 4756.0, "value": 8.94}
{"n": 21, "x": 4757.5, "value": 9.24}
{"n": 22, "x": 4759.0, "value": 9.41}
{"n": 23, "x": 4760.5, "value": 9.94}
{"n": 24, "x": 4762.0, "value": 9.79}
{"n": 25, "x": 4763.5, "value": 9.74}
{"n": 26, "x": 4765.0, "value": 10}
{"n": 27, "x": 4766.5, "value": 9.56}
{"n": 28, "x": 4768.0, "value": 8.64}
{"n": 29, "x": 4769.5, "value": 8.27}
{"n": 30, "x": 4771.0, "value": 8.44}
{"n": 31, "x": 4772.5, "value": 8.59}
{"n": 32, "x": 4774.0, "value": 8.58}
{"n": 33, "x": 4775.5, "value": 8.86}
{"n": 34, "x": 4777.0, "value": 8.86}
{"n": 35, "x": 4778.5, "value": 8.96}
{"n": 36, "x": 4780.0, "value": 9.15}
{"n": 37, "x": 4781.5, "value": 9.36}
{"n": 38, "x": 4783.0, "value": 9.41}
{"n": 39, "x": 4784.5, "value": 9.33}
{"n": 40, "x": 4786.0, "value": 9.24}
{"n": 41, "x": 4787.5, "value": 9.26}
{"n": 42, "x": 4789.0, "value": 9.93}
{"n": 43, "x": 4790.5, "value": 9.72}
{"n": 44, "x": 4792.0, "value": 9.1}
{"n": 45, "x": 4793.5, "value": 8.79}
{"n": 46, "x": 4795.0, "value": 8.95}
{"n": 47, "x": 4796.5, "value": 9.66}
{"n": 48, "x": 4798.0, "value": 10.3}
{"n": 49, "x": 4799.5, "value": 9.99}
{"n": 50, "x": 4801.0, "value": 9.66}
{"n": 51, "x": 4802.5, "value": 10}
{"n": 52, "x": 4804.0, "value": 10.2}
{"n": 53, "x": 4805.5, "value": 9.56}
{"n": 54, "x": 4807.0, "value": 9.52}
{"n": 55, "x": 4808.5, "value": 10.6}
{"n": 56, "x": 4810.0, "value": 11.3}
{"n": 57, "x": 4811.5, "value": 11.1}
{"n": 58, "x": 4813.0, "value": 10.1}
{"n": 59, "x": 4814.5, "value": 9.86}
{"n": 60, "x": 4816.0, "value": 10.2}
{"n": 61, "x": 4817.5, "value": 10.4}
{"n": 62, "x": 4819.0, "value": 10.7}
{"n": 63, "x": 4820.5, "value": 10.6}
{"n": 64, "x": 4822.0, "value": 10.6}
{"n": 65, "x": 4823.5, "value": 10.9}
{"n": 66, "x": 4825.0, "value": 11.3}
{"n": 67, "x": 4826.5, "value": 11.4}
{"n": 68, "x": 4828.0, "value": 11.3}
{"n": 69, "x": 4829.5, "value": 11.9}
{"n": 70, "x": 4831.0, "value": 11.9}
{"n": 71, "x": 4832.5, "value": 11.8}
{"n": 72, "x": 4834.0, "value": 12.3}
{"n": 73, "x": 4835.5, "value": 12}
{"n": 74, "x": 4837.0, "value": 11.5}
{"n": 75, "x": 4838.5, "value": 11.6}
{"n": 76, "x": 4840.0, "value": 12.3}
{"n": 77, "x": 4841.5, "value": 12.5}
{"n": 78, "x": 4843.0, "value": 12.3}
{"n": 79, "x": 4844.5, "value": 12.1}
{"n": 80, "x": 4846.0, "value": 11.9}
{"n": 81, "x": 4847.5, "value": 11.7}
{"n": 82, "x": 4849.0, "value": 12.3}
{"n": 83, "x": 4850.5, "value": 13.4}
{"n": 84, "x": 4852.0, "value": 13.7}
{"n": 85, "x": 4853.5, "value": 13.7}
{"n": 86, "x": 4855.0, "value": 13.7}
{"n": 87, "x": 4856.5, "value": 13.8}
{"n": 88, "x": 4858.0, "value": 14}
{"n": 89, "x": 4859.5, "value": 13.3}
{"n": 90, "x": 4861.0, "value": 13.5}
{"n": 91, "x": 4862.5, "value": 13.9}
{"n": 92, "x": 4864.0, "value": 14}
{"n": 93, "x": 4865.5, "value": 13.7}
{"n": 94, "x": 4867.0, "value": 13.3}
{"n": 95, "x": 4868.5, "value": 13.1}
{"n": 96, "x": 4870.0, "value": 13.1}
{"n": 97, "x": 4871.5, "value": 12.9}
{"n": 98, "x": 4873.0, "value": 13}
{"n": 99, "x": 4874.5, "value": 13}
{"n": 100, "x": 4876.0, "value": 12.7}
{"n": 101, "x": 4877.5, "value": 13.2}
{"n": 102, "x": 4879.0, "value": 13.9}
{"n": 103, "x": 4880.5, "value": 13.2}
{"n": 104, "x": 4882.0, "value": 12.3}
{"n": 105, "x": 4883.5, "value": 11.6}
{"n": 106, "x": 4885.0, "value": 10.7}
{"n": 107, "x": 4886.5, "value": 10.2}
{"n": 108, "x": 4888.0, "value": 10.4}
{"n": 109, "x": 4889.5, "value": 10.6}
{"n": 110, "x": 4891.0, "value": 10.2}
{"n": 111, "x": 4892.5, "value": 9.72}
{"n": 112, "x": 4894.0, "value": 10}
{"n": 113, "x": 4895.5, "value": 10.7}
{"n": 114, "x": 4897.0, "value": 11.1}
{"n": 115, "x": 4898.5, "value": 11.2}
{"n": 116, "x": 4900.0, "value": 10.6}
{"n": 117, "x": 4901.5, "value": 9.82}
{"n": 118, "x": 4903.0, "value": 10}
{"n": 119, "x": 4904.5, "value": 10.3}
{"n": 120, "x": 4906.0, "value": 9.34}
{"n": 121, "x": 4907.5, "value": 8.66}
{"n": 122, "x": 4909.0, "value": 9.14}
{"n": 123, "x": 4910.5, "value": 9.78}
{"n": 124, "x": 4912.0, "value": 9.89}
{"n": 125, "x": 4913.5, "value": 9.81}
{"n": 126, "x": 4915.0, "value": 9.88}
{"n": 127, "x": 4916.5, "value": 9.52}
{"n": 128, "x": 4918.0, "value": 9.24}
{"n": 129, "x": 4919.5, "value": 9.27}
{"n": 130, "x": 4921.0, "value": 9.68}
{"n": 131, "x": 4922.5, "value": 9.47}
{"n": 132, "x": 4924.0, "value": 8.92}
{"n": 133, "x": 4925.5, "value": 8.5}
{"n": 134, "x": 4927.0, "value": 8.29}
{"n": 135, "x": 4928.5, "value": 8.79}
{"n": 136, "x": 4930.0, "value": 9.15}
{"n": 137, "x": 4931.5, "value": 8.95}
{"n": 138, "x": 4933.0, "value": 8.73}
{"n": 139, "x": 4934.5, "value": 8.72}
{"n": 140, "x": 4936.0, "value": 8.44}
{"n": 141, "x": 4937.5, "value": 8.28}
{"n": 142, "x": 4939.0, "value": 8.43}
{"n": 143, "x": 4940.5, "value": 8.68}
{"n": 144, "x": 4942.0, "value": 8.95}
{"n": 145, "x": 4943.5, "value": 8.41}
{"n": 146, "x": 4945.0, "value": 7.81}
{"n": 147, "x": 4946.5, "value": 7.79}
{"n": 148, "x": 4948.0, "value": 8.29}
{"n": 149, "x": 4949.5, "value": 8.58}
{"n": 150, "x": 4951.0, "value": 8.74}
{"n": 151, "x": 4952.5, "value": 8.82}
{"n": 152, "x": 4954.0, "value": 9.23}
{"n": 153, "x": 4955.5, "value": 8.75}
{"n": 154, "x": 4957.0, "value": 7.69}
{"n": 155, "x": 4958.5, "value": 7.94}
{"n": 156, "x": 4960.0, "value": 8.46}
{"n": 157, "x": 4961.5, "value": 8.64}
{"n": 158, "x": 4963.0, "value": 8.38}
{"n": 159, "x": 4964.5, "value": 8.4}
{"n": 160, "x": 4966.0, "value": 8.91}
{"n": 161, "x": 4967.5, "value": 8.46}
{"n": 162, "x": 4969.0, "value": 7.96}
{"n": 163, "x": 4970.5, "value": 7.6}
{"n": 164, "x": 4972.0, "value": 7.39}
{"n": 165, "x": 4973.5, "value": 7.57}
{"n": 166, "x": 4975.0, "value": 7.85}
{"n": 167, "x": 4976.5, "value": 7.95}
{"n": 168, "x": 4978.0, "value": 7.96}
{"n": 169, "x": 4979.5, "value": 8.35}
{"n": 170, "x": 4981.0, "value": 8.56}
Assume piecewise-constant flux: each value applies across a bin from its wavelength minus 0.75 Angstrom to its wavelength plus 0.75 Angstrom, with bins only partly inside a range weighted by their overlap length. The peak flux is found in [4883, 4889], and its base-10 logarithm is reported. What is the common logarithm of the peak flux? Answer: 1.06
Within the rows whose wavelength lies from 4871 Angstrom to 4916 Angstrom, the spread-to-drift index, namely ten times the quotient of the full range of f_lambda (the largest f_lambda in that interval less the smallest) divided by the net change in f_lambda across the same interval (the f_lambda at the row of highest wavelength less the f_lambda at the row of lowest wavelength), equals -17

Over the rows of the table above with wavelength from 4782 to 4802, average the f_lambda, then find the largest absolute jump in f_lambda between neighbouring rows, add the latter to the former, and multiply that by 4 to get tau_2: 40.8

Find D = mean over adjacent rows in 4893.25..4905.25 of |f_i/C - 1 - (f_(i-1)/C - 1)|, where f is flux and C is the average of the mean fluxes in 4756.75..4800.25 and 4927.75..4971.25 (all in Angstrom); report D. 0.049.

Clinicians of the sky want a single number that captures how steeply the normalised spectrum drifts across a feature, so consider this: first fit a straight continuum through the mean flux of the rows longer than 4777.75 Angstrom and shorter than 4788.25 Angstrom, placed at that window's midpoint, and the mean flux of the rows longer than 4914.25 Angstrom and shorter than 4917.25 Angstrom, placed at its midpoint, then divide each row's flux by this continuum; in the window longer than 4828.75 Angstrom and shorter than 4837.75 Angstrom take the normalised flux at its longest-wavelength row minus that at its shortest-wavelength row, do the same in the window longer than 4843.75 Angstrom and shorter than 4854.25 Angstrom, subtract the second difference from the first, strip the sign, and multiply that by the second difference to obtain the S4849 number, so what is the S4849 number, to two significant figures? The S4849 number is 0.035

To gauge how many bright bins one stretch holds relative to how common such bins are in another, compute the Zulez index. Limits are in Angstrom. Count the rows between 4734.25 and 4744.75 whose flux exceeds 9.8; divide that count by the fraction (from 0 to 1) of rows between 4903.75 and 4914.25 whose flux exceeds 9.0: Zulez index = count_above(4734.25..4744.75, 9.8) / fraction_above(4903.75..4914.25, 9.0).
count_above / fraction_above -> 1.2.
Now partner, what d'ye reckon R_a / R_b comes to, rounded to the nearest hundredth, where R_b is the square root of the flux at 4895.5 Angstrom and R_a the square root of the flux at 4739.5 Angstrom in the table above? 0.94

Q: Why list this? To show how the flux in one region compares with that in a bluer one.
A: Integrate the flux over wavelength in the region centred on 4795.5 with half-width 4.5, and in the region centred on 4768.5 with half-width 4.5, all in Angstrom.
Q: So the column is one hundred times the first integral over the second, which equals 106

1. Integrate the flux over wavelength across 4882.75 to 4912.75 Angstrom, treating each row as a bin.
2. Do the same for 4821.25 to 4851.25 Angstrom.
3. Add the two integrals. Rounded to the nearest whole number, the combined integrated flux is 661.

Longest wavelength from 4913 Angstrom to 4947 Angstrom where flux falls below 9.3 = 4946.5 Angstrom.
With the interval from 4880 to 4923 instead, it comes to 4919.5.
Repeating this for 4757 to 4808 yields 4795.0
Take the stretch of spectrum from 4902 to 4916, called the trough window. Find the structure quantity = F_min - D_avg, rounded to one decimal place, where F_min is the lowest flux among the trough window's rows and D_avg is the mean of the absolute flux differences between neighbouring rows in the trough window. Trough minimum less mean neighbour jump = 8.2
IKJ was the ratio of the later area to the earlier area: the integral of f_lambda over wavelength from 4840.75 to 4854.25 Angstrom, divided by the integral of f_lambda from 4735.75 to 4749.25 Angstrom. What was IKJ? 1.37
